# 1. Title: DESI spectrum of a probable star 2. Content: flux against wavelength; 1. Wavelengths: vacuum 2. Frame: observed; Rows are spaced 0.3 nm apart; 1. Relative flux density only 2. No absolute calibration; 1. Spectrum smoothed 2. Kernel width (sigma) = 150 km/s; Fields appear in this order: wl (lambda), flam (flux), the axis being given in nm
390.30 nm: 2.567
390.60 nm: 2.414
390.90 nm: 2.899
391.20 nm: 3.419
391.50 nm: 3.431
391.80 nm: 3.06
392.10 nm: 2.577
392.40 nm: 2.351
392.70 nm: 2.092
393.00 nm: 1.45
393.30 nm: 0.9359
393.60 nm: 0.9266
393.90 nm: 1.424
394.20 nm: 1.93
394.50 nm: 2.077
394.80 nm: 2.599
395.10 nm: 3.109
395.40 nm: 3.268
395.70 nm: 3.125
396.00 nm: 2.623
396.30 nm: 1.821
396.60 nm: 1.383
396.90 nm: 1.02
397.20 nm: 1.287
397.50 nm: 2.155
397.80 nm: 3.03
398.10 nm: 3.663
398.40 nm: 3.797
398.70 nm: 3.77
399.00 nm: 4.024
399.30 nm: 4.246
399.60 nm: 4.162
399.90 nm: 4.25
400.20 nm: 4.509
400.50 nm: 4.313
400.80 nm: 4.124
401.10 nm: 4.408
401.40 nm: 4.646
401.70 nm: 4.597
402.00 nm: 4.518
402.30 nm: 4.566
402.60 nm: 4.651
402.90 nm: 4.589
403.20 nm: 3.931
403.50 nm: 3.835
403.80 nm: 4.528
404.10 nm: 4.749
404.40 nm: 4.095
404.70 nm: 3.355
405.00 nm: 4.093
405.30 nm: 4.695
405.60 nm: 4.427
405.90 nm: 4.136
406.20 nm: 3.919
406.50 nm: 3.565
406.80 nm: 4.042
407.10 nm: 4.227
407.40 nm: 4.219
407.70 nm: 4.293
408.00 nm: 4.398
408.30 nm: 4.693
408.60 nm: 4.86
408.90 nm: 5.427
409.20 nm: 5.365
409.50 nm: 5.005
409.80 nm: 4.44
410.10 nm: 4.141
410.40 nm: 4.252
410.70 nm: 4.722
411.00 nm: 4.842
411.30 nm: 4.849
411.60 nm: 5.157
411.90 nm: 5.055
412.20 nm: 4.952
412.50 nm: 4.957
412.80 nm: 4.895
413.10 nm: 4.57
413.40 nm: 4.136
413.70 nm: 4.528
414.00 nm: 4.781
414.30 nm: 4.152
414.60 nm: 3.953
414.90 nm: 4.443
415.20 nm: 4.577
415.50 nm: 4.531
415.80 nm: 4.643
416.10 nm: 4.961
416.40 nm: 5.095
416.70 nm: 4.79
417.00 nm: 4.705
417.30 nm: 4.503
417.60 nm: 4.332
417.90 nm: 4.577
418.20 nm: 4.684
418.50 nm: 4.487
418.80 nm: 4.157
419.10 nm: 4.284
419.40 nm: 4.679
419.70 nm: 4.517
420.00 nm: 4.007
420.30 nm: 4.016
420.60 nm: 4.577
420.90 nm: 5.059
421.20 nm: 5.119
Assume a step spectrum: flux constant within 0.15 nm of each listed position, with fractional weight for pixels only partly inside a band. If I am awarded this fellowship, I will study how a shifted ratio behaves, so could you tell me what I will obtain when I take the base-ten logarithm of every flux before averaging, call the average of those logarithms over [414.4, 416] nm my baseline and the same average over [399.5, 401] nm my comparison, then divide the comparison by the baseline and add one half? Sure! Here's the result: 1.48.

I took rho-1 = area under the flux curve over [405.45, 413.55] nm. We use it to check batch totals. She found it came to 37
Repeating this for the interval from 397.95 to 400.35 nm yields 10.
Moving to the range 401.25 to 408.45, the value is 31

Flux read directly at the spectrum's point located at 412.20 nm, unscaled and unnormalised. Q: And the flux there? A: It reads 4.952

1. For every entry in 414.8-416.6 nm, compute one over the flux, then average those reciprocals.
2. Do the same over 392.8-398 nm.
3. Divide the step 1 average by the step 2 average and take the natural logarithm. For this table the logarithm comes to -1.0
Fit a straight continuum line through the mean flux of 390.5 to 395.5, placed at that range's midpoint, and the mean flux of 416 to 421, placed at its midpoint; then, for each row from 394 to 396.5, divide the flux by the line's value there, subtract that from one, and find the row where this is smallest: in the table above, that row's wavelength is 395.40 nm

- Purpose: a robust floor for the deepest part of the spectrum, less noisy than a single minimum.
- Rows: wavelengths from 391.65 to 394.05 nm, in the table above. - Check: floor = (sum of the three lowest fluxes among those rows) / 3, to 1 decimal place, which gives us 1.1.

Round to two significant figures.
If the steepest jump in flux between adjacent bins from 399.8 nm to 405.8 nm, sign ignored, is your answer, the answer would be 0.74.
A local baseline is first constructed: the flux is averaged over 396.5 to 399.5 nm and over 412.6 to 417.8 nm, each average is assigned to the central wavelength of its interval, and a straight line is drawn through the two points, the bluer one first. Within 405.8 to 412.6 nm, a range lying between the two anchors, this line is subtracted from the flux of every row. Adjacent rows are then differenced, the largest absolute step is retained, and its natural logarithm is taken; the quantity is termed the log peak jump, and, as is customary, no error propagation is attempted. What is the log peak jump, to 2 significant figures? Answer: -0.52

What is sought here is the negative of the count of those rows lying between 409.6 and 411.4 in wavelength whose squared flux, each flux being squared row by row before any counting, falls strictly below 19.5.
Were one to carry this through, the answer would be -2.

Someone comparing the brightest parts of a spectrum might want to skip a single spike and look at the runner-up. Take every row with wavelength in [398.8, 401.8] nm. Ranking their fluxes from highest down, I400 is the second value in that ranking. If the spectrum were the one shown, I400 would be 4.597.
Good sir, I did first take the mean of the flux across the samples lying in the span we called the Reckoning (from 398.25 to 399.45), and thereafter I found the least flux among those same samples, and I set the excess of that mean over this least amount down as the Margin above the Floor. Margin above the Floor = 0.2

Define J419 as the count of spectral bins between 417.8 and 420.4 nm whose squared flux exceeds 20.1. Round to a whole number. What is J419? 5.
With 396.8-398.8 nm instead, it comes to 0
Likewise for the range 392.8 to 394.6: 0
